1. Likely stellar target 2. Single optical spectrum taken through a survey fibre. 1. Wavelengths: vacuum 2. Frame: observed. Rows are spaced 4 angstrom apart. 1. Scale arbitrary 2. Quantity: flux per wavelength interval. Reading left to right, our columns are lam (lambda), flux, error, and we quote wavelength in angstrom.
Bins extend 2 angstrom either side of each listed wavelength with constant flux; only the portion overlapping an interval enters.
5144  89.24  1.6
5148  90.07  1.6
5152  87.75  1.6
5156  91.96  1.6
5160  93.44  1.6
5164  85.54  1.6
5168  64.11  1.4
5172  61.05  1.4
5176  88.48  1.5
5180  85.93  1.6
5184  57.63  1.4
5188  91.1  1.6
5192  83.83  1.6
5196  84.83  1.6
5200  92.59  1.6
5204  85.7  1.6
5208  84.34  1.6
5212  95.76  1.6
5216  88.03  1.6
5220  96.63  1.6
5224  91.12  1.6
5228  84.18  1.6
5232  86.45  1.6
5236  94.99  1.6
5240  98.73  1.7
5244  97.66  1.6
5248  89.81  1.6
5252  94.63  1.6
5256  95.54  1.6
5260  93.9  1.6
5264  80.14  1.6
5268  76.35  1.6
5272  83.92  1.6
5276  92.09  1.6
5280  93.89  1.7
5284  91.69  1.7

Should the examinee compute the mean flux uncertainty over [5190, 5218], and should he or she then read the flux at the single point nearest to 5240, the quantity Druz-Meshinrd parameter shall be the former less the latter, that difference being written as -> -97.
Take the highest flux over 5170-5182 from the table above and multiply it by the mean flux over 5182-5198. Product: 7021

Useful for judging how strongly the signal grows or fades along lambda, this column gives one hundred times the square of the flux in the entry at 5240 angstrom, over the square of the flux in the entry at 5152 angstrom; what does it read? 127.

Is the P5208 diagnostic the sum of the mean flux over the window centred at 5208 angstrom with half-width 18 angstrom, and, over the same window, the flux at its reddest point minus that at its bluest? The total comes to 96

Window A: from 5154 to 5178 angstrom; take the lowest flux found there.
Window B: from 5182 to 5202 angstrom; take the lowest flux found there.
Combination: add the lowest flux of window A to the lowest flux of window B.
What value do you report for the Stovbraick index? 119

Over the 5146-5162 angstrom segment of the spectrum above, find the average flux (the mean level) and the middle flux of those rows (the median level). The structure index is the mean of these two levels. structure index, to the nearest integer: 91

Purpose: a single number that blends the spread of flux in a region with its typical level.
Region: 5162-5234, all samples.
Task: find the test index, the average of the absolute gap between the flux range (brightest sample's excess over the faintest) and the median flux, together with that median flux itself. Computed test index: 66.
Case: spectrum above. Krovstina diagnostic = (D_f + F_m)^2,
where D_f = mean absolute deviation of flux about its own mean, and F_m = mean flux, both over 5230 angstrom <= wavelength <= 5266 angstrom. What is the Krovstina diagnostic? 9422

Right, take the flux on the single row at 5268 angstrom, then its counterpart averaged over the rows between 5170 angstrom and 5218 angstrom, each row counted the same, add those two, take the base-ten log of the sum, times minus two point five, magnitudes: -5.51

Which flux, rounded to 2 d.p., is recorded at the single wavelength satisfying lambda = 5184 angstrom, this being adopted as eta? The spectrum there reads 57.63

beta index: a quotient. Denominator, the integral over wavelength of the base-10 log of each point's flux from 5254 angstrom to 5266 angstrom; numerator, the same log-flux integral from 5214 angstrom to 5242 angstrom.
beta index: 2.3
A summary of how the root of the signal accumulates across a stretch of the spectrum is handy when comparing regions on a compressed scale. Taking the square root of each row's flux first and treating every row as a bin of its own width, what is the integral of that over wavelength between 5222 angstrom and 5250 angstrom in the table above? 268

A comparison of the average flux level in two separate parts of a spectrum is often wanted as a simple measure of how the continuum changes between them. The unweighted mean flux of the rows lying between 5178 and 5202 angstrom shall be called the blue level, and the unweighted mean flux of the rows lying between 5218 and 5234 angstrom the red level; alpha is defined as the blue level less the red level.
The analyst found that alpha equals -7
